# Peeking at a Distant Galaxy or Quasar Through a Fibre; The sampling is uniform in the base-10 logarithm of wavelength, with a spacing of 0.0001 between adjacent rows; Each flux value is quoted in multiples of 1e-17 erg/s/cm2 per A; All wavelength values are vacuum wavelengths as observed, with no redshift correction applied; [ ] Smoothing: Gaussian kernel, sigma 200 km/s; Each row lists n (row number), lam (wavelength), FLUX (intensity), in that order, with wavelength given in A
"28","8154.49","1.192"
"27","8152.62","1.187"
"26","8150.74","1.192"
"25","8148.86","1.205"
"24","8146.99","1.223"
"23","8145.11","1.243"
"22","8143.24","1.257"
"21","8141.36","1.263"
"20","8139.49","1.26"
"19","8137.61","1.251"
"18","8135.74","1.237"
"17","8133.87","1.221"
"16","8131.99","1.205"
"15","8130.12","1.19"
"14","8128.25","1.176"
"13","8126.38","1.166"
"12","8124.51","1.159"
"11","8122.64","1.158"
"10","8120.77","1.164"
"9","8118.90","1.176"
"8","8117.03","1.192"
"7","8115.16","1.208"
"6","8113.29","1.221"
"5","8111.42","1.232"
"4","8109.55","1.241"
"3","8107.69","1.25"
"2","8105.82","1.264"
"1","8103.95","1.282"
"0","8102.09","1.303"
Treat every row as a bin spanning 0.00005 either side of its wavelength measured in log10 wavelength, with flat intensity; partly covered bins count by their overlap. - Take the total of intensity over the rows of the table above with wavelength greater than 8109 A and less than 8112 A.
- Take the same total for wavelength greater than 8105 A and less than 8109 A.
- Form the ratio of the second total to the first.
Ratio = 1.017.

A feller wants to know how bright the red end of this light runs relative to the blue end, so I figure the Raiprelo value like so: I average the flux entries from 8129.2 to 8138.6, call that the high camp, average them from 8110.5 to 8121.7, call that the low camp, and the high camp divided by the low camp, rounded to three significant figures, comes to 1.02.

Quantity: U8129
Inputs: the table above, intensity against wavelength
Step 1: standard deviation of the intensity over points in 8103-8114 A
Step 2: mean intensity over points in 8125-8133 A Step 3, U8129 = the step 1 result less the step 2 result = -1.16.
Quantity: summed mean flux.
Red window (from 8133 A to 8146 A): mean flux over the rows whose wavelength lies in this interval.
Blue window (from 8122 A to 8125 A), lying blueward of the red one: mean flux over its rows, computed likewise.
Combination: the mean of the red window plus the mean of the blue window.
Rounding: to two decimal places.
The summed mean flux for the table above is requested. 2.41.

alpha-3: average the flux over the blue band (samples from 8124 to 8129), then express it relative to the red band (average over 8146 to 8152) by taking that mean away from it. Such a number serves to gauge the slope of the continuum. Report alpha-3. -0.04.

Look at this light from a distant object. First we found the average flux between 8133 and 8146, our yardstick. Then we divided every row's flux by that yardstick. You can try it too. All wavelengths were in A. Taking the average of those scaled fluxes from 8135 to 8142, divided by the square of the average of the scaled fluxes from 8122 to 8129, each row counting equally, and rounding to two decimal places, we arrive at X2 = 1.15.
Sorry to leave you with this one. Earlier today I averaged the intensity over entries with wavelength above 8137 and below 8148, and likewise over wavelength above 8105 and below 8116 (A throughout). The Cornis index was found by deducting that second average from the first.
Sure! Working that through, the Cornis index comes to 0.014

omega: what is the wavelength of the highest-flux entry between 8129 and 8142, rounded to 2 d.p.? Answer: 8141.36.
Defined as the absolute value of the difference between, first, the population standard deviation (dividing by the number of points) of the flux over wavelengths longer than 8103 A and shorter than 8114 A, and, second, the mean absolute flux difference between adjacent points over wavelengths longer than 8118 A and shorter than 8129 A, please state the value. 0.013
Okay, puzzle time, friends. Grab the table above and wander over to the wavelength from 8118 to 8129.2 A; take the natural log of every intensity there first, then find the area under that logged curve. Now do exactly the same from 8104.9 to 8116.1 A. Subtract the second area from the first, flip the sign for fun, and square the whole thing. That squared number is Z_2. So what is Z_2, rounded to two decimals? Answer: 0.42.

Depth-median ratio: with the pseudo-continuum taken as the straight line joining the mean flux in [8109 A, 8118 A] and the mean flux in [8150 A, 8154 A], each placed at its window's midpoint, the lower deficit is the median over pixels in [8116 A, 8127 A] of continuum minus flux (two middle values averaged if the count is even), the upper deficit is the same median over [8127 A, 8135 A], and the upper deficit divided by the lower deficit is 0.2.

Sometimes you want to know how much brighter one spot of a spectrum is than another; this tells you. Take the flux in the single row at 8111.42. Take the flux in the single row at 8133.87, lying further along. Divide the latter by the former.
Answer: 0.99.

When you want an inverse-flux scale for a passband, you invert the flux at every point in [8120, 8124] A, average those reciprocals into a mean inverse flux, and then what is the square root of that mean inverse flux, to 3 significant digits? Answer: 0.928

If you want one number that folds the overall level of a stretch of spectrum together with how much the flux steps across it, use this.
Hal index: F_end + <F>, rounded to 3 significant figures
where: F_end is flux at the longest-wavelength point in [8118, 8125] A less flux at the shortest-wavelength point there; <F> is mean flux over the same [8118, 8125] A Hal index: 1.15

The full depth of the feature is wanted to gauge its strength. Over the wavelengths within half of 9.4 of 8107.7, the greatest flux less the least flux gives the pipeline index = 0.050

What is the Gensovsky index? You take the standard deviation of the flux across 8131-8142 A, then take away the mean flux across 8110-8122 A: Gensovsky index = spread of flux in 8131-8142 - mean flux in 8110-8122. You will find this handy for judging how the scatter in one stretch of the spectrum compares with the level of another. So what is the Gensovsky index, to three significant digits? -1.18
